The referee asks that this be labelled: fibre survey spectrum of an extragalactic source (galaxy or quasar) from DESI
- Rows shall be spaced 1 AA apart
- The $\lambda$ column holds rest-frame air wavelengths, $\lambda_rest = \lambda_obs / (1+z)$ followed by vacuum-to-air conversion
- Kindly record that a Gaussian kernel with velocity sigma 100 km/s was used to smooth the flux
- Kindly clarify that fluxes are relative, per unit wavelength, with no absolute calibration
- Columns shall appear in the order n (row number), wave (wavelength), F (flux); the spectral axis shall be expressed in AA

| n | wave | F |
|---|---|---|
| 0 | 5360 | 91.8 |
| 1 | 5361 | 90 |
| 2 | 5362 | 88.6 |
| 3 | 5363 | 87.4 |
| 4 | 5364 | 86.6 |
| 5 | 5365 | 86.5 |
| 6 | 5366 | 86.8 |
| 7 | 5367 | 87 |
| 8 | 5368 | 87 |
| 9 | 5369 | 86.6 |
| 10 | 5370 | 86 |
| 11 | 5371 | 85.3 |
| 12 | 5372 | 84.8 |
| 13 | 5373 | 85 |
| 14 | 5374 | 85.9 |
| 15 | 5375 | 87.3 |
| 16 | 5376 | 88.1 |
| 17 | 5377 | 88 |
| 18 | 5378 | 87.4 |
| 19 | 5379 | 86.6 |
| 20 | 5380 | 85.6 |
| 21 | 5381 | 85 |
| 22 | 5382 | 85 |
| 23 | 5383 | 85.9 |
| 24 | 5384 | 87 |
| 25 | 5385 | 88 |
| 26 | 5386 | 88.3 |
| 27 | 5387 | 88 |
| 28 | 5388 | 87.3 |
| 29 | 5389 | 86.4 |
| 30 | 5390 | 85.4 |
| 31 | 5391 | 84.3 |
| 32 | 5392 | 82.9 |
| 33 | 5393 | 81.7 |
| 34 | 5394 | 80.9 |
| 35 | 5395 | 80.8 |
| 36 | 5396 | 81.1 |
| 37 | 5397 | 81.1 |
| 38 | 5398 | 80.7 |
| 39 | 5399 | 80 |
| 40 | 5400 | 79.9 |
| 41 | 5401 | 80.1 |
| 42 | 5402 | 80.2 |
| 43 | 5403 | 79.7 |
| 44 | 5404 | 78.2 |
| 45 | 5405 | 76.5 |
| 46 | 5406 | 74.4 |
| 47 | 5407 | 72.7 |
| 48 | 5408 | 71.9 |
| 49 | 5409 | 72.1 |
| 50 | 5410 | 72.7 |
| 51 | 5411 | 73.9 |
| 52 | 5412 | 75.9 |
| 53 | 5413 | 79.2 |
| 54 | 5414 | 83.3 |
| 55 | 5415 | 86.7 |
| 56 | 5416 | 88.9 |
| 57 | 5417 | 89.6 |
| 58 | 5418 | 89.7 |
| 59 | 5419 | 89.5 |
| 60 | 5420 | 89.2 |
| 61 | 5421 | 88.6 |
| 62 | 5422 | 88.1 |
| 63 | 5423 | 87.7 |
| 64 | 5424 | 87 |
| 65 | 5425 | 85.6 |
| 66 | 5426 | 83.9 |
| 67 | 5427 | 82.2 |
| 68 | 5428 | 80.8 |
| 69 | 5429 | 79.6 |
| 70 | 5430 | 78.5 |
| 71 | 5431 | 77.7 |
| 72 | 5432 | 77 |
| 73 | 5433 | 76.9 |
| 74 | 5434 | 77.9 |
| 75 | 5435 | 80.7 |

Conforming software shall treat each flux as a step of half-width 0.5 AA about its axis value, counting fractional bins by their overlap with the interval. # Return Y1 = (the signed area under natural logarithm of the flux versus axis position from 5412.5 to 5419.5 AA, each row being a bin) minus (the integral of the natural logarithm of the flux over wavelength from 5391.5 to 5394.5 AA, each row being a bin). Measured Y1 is 18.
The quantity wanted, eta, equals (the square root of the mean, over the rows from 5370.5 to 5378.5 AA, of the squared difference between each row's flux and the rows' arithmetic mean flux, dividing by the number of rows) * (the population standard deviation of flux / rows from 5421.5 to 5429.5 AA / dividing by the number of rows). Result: 3.9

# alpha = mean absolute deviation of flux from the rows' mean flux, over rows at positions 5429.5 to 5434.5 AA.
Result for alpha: 0.5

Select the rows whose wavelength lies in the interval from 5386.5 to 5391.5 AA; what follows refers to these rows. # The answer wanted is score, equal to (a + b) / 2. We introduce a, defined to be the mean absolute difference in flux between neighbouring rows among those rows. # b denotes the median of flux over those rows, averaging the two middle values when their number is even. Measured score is 43.7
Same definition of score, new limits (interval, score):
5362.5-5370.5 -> 43.5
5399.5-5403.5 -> 40.1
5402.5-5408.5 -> 38.5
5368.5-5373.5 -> 42.9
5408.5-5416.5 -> 40.0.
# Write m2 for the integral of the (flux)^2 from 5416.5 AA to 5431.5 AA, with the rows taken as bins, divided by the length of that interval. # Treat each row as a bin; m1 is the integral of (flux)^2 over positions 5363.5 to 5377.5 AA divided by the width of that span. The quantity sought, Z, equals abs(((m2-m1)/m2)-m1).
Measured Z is 7482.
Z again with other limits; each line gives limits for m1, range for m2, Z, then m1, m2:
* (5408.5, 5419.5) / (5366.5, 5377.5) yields 6766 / 6766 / 7476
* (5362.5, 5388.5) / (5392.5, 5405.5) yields 7506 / 7506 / 6413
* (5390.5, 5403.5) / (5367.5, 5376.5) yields 6567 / 6568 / 7435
